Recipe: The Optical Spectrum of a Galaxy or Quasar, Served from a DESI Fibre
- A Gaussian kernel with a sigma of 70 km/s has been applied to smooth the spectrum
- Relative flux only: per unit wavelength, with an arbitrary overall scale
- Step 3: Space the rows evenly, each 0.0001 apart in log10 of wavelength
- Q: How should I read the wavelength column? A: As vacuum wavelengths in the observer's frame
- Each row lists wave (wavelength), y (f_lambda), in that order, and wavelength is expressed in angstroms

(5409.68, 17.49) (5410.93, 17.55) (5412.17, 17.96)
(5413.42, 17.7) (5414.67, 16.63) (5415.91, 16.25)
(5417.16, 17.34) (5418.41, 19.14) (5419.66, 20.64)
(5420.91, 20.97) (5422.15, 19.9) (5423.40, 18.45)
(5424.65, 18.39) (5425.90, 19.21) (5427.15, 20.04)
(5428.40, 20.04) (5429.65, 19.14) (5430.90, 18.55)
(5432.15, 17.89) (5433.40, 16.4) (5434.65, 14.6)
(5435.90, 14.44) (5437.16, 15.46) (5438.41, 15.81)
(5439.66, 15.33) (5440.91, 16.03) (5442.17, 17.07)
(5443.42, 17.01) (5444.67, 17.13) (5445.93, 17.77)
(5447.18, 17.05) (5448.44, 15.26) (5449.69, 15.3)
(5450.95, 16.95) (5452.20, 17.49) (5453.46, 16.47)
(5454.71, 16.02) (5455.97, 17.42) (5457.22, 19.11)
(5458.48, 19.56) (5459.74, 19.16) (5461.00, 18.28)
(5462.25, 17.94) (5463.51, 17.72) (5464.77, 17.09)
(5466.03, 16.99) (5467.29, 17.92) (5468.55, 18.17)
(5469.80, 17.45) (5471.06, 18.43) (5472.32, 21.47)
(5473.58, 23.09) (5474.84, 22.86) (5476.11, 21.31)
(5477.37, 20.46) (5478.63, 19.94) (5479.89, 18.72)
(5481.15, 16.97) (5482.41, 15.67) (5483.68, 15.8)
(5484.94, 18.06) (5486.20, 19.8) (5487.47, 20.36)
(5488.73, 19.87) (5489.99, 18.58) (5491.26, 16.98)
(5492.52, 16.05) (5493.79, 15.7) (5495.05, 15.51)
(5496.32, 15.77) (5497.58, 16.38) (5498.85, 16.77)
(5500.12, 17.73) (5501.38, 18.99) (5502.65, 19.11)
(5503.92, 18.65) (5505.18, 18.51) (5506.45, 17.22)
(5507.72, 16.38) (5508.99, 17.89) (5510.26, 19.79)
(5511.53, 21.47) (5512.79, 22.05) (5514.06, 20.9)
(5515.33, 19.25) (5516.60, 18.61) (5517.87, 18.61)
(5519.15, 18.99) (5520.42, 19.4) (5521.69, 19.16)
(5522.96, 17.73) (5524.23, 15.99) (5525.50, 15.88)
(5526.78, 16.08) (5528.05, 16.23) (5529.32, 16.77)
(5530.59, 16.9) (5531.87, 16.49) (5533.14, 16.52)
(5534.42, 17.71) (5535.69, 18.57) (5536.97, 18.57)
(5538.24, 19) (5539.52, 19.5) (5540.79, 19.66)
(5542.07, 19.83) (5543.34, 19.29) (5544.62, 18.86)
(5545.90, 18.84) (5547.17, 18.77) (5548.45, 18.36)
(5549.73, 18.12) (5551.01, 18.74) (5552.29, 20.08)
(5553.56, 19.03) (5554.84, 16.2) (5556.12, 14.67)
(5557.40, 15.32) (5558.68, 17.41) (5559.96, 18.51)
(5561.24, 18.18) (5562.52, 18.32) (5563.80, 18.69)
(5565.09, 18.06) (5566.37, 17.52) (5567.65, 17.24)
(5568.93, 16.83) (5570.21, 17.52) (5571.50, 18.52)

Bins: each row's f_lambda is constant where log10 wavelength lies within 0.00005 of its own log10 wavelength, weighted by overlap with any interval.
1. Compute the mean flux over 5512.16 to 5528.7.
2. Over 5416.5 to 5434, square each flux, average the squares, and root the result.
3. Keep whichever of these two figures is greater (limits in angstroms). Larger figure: 19.0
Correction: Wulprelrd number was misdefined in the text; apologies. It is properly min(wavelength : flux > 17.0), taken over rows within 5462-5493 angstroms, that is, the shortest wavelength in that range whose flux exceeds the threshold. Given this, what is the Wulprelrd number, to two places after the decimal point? 5462.25 angstroms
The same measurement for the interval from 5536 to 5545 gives 5536.97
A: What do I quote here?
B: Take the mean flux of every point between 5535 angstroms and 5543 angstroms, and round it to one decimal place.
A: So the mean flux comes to 19.2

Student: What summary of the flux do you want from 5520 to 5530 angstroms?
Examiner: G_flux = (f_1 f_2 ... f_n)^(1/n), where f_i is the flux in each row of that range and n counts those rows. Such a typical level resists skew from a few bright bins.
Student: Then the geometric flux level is 17.1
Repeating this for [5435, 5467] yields 16.9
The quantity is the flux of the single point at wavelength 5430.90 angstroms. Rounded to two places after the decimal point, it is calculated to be 18.55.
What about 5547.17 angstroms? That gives 18.77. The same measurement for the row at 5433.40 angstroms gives 16.40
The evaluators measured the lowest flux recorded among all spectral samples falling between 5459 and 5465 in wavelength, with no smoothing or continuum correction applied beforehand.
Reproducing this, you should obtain 17.09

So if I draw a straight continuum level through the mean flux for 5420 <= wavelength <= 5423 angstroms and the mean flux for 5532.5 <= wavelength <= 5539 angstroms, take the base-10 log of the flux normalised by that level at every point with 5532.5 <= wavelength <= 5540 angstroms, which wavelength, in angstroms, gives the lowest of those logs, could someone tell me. 5533.14 angstroms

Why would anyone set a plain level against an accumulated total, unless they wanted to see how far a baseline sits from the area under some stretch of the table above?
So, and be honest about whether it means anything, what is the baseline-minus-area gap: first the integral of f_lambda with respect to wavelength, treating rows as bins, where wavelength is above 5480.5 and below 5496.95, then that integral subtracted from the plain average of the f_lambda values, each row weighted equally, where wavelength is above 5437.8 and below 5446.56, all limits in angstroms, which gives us -268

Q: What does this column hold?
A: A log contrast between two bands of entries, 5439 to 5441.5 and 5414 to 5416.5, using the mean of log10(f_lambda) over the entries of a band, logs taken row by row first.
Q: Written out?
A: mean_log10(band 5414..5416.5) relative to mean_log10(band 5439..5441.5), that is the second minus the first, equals 0.021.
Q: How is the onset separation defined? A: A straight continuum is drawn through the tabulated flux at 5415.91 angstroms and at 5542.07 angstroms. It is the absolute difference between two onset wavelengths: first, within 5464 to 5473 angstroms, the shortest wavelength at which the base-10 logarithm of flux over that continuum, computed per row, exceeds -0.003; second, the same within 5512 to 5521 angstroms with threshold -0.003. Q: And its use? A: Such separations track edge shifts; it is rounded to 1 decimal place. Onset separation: 45.5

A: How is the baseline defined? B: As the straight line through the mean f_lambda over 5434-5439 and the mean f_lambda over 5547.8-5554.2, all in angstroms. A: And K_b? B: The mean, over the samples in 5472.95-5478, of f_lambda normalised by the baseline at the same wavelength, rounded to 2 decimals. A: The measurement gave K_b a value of 1.34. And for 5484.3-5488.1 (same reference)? 1.16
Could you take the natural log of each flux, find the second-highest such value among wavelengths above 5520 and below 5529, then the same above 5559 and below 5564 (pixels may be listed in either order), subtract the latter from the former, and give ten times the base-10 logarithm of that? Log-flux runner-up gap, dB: -14.6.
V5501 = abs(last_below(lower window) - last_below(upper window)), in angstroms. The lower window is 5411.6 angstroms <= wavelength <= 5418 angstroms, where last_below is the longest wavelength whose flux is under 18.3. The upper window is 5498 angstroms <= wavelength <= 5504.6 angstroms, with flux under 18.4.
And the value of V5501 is 83.0 angstroms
